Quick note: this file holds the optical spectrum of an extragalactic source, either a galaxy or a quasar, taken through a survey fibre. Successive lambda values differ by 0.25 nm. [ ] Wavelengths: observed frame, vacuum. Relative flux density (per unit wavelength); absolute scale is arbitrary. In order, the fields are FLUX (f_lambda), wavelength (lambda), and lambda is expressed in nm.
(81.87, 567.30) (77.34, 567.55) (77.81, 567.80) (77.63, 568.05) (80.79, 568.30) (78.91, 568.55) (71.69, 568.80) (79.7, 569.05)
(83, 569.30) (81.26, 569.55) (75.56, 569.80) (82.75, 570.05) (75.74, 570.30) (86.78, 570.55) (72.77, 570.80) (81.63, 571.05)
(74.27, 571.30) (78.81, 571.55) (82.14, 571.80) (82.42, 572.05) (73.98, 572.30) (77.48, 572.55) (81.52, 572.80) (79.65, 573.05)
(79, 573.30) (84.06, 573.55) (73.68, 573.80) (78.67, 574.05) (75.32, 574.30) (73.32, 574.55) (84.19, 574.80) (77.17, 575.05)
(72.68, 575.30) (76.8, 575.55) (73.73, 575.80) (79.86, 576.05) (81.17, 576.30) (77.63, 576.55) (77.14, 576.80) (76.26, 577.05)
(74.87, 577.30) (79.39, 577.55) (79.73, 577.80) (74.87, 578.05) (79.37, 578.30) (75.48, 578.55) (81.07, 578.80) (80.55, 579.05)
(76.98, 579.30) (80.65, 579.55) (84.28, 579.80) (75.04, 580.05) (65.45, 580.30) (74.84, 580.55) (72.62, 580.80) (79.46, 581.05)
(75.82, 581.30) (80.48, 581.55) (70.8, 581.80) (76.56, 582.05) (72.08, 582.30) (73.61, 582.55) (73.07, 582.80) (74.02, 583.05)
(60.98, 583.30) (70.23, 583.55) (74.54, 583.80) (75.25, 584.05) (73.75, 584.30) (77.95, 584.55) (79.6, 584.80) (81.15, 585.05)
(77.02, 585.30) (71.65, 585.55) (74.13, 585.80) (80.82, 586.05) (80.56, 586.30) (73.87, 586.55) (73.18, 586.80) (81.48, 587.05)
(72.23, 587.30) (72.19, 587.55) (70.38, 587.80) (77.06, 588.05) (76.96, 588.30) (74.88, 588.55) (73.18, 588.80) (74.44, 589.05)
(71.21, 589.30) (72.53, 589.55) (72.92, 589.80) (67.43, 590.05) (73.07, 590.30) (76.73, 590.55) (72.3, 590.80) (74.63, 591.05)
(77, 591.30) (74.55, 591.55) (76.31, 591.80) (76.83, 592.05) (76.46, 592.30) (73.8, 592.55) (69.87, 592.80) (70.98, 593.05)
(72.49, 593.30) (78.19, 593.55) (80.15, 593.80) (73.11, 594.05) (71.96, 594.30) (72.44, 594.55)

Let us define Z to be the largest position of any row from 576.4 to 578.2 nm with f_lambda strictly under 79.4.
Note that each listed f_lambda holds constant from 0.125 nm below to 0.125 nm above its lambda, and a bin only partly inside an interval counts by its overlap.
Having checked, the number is 578.05 nm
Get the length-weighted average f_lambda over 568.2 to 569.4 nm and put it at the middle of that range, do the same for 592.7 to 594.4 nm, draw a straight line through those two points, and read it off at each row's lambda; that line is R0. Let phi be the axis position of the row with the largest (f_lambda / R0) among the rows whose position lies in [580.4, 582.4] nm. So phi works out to 581.55 nm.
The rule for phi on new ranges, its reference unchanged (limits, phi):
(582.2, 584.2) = 584.05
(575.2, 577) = 576.30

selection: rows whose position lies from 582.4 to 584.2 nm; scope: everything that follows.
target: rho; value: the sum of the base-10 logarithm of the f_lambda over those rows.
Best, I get 13.0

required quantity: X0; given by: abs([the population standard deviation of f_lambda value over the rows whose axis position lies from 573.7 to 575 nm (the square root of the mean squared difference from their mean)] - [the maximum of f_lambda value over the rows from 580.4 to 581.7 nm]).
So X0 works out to 76.4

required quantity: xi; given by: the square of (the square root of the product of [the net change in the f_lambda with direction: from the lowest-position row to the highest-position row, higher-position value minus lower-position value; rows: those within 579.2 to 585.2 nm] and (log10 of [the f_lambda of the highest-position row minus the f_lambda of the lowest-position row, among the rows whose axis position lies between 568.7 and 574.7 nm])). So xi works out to 0.9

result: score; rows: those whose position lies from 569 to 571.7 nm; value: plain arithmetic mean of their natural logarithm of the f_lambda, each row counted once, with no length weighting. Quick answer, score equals 4.37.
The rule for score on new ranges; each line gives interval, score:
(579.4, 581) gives 4.32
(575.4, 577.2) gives 4.35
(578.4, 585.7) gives 4.32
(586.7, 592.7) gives 4.31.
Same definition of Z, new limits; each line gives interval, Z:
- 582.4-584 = 583.80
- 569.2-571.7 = 571.55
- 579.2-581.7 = 581.30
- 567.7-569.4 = 568.80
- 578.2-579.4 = 579.30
